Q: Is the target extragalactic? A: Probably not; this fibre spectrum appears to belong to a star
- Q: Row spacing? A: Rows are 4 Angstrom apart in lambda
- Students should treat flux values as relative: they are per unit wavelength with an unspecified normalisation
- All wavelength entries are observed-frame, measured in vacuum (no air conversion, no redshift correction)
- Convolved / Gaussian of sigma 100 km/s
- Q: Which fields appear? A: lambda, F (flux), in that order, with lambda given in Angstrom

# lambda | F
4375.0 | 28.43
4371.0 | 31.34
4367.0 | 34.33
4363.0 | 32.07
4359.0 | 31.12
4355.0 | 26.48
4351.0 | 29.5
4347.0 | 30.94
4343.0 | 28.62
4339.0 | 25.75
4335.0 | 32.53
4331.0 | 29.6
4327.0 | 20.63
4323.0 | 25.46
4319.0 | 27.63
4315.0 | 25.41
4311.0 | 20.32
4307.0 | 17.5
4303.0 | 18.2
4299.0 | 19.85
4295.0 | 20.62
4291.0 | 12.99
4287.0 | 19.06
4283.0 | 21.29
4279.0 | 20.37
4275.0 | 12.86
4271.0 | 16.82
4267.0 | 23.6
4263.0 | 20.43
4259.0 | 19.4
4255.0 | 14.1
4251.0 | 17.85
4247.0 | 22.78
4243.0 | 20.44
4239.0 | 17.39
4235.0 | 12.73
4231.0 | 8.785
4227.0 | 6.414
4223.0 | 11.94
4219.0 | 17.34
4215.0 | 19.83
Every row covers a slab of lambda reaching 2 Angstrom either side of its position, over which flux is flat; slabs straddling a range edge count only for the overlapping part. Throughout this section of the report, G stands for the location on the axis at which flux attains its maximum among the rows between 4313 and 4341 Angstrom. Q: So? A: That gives 4335.0 Angstrom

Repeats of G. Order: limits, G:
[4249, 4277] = 4267.0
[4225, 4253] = 4247.0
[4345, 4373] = 4367.0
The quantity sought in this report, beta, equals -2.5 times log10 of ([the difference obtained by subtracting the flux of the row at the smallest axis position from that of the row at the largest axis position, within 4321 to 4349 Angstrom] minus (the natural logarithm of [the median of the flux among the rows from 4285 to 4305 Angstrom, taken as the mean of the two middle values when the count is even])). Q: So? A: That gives -1.01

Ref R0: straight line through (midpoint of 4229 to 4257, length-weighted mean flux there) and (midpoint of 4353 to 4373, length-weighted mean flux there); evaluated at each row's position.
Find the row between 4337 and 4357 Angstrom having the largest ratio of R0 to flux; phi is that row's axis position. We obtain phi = 4355.0 Angstrom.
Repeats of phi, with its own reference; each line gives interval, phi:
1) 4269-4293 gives 4291.0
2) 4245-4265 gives 4255.0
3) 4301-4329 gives 4307.0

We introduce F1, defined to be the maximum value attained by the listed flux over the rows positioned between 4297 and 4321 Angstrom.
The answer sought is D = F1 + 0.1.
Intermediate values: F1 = 27.63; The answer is 28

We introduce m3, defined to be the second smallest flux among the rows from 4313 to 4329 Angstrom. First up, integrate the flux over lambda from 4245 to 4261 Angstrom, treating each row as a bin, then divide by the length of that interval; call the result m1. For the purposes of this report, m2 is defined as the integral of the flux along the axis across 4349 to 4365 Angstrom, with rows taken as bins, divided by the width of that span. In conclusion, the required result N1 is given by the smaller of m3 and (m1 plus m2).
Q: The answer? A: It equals 25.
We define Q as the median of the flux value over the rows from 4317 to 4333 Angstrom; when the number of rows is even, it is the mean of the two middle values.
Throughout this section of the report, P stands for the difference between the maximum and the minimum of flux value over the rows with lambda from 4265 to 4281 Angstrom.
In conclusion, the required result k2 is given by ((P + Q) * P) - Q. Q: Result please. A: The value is 374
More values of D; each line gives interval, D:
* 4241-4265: 23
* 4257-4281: 24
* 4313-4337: 33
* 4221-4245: 21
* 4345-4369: 34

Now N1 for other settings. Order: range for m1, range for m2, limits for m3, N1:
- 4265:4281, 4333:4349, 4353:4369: 31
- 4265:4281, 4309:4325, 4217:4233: 9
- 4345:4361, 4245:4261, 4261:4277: 17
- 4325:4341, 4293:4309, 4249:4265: 18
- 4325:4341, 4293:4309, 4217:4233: 9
